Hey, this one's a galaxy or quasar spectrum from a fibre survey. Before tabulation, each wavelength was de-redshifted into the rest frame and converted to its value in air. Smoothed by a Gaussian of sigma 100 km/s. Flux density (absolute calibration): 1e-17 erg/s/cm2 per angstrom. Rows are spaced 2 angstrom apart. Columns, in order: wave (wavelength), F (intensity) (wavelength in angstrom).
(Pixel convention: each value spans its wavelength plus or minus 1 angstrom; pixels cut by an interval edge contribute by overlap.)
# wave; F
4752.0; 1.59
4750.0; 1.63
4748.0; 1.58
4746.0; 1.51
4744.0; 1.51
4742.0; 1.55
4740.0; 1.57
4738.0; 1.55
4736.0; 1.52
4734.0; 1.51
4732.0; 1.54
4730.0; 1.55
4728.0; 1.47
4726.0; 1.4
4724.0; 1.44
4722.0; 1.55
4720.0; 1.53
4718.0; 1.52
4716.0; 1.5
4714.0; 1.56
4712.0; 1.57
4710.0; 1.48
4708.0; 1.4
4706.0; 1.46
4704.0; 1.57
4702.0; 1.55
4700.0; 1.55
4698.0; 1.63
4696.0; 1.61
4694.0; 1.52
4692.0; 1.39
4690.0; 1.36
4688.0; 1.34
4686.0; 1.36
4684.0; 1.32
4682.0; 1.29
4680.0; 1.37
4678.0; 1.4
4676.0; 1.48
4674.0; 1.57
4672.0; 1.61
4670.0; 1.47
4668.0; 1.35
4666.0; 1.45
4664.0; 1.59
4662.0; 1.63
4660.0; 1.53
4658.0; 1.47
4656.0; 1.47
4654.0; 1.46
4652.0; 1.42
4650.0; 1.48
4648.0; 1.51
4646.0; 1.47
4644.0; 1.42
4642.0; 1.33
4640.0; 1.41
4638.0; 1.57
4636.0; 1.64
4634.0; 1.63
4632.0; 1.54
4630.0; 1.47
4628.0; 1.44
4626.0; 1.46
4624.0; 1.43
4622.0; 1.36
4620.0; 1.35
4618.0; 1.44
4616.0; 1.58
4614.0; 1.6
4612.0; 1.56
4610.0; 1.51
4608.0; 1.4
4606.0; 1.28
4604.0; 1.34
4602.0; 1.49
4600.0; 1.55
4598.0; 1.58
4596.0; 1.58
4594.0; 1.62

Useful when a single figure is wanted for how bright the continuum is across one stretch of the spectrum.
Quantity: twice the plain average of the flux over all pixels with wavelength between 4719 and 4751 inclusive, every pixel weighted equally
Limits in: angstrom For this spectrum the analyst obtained 3.05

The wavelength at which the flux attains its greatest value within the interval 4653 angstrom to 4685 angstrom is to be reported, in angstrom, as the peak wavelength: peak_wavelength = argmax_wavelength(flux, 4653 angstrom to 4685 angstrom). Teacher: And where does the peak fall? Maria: 4662.0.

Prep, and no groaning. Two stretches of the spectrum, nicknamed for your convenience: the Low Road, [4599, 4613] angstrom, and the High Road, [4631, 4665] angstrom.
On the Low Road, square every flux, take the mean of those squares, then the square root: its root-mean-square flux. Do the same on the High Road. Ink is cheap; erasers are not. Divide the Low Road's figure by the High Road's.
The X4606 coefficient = 0.963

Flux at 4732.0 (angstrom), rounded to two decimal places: 1.54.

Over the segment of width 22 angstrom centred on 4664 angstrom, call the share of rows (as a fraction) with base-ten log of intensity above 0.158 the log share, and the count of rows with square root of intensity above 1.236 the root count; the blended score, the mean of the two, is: 3.0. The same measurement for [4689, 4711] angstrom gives 2.9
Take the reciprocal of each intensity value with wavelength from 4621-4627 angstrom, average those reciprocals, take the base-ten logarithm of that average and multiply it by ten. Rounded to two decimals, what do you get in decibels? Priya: -1.51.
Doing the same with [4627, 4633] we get -1.71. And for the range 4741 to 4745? -1.85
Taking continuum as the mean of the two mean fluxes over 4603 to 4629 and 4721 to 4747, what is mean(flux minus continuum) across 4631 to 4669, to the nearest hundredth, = 0.02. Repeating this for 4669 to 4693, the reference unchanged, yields -0.06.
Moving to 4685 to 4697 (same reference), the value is -0.05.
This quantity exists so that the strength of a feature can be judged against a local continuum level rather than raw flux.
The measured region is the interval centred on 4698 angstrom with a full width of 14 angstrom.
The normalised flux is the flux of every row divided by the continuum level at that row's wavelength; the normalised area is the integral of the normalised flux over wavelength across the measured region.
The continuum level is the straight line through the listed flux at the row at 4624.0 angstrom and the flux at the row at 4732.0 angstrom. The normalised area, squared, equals 207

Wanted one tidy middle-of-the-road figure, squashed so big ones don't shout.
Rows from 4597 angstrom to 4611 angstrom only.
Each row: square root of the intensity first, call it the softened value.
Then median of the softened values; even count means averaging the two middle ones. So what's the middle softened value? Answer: 1.22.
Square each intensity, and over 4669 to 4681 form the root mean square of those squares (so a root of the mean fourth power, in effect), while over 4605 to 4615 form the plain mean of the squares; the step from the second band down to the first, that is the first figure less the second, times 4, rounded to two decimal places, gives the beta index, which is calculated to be 0.19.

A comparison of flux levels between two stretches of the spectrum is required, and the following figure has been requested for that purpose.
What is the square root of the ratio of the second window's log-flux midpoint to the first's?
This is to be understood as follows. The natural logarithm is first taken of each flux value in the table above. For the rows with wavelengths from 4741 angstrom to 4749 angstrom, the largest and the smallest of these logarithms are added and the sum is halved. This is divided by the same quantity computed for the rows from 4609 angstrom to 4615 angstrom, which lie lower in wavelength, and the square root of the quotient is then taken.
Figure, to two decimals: 0.99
